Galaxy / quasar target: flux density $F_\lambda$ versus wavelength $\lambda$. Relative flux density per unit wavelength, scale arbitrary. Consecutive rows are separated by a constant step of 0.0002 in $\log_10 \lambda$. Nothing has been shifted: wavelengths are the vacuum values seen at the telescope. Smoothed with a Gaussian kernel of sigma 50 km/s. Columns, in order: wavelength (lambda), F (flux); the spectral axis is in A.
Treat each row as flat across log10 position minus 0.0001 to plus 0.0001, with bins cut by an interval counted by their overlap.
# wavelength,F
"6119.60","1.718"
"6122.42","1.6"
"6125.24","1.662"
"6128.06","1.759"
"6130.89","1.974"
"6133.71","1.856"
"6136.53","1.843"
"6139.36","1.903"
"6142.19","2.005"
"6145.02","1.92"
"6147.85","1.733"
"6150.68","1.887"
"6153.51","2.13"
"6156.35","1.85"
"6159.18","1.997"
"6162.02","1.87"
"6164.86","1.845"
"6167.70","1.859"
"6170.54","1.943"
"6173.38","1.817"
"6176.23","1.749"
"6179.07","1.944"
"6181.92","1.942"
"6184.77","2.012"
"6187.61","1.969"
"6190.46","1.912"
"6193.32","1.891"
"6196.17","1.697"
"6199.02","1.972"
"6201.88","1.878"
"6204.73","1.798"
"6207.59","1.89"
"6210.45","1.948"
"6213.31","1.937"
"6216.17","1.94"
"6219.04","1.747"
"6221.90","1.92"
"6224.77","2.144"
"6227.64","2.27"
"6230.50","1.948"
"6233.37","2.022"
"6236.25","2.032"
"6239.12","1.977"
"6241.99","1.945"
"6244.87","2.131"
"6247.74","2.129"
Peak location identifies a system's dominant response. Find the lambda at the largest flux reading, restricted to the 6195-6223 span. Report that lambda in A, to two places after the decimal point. 6199.02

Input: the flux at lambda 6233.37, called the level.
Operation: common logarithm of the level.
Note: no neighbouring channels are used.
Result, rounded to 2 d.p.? 0.31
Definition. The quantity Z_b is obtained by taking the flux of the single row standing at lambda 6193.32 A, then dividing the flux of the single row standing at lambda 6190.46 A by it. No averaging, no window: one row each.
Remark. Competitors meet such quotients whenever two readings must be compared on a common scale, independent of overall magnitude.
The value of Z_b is 1.01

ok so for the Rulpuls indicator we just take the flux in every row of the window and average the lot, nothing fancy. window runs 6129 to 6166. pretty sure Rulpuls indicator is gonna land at 1.91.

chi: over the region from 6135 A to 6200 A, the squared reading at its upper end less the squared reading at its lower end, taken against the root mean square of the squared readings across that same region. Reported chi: 0.14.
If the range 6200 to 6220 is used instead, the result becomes -0.13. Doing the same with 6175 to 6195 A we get 0.14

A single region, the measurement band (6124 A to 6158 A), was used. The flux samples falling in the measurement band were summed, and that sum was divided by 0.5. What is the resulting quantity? 45.0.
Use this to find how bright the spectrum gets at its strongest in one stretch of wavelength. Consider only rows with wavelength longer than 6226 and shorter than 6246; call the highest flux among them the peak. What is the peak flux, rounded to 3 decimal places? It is 2.270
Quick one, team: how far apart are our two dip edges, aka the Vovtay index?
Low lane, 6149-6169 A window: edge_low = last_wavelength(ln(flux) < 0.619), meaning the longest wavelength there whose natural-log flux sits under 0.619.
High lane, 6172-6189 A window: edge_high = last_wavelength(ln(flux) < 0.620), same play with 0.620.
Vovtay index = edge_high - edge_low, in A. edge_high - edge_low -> 11.4 A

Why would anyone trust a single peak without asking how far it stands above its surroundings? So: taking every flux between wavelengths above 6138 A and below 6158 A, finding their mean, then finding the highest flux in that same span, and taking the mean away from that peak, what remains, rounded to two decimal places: 0.21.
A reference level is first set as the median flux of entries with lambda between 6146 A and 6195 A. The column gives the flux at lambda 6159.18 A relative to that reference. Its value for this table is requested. 0.11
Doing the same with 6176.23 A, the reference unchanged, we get -0.14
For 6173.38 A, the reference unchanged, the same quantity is -0.07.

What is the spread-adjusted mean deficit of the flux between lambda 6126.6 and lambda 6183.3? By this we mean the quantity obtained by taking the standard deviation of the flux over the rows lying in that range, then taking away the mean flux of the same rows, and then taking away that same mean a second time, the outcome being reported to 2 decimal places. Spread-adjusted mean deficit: -3.69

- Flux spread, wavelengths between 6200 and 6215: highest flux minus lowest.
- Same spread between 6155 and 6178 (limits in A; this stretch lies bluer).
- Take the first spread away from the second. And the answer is 0.10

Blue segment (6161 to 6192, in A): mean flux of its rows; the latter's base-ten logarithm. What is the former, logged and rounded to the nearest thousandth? 0.278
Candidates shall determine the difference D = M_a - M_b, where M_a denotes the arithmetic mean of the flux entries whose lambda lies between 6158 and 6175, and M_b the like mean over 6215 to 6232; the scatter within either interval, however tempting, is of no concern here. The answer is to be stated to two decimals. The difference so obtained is -0.11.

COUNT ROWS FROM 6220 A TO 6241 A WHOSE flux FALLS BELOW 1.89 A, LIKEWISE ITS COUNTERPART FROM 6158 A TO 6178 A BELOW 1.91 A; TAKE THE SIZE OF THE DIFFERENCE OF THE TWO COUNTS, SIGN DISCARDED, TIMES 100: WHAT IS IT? 500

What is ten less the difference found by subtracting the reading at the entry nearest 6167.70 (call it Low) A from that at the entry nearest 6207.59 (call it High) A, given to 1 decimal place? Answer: 10.0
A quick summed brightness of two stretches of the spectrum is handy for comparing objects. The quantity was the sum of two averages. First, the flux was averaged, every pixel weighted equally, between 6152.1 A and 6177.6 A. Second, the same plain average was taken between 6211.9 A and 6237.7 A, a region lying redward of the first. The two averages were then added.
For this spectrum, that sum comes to 3.89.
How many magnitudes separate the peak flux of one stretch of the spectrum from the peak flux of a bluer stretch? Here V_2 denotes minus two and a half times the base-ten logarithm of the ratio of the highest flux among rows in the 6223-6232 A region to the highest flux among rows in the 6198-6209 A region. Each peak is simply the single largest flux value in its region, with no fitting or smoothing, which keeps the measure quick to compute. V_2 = -0.15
